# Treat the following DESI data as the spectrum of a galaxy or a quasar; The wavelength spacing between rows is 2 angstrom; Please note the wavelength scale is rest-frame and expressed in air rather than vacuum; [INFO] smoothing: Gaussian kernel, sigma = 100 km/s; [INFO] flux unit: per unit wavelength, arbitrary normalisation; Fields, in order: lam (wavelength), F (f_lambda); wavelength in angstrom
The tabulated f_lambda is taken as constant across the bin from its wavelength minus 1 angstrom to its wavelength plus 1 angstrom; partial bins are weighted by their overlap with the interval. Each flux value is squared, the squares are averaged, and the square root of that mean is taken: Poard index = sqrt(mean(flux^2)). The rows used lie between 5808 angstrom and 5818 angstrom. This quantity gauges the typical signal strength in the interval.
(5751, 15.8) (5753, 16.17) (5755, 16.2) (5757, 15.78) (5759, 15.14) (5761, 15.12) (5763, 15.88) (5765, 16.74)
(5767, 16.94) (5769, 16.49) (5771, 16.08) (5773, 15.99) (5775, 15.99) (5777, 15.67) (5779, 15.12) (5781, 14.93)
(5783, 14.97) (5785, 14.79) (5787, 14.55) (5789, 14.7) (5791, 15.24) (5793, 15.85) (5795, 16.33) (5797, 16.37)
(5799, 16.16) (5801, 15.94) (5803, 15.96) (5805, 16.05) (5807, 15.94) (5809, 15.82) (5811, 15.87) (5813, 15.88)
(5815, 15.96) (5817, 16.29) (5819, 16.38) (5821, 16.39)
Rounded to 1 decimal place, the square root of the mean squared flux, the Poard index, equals 16.0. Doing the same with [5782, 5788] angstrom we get 14.8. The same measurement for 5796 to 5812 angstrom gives 16.0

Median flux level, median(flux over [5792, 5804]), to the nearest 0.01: 16.06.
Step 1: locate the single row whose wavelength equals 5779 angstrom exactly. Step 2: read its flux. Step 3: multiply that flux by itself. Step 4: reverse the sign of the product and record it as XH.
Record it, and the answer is -229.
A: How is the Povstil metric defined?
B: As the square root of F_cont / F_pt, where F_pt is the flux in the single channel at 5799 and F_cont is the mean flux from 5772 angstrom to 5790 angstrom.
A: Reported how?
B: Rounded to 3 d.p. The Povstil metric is 0.970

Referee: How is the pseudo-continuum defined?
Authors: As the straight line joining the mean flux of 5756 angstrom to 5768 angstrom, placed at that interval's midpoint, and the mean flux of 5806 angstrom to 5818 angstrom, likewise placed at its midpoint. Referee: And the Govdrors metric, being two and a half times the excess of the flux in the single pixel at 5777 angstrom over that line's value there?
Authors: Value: -1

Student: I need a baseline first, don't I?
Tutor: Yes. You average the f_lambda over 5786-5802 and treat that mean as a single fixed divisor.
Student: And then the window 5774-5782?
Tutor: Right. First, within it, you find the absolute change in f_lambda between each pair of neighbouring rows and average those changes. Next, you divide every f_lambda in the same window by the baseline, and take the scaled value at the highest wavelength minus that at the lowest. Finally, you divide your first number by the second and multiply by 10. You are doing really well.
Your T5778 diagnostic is -52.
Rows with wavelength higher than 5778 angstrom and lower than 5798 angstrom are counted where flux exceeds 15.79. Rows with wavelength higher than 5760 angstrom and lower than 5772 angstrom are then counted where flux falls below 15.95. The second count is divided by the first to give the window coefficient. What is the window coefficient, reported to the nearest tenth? 0.7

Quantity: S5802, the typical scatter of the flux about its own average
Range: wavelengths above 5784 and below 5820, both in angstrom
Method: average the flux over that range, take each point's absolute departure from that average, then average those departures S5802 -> 0.43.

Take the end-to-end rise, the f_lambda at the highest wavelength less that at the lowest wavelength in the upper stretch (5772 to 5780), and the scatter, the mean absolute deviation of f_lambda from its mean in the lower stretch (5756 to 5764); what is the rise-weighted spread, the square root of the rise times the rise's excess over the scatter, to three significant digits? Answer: 1.03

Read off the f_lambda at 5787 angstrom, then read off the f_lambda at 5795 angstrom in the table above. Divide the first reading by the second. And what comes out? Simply 0.89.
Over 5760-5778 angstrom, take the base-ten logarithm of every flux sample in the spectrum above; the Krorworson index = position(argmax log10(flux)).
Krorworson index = 5767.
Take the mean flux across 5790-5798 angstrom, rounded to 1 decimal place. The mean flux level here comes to 15.9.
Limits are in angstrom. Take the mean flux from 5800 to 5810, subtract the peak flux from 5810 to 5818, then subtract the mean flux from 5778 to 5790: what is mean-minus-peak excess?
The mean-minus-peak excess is -15.19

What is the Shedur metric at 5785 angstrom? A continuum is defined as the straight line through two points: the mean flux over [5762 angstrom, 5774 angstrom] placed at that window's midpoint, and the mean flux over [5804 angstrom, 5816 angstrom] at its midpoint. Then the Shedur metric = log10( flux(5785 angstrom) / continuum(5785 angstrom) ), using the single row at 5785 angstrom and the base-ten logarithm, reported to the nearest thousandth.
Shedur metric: -0.039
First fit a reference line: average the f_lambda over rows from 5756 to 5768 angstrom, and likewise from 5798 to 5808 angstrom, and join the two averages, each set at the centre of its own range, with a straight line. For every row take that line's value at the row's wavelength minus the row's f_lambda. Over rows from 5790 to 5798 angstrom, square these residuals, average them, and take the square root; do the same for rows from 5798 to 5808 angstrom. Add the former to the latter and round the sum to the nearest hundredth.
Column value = 0.54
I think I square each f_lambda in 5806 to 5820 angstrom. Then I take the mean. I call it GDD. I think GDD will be 257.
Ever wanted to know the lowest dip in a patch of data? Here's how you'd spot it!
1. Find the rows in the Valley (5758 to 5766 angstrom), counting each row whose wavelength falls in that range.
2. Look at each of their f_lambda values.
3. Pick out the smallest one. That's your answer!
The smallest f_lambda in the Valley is 15.12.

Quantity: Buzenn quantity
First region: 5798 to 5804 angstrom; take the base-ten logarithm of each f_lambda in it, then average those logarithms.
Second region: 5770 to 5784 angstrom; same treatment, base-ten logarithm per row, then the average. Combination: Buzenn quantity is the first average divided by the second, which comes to 1.01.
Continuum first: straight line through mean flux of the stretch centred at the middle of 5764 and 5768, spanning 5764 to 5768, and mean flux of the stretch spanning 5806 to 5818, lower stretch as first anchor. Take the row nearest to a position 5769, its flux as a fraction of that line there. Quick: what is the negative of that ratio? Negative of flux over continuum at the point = -0.983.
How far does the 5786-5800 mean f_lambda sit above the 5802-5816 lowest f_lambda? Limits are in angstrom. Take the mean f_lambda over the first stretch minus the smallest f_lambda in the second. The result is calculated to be -0.22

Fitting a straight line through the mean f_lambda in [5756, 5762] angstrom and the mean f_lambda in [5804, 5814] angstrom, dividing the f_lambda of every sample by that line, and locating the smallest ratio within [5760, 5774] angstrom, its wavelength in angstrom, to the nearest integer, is 5761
